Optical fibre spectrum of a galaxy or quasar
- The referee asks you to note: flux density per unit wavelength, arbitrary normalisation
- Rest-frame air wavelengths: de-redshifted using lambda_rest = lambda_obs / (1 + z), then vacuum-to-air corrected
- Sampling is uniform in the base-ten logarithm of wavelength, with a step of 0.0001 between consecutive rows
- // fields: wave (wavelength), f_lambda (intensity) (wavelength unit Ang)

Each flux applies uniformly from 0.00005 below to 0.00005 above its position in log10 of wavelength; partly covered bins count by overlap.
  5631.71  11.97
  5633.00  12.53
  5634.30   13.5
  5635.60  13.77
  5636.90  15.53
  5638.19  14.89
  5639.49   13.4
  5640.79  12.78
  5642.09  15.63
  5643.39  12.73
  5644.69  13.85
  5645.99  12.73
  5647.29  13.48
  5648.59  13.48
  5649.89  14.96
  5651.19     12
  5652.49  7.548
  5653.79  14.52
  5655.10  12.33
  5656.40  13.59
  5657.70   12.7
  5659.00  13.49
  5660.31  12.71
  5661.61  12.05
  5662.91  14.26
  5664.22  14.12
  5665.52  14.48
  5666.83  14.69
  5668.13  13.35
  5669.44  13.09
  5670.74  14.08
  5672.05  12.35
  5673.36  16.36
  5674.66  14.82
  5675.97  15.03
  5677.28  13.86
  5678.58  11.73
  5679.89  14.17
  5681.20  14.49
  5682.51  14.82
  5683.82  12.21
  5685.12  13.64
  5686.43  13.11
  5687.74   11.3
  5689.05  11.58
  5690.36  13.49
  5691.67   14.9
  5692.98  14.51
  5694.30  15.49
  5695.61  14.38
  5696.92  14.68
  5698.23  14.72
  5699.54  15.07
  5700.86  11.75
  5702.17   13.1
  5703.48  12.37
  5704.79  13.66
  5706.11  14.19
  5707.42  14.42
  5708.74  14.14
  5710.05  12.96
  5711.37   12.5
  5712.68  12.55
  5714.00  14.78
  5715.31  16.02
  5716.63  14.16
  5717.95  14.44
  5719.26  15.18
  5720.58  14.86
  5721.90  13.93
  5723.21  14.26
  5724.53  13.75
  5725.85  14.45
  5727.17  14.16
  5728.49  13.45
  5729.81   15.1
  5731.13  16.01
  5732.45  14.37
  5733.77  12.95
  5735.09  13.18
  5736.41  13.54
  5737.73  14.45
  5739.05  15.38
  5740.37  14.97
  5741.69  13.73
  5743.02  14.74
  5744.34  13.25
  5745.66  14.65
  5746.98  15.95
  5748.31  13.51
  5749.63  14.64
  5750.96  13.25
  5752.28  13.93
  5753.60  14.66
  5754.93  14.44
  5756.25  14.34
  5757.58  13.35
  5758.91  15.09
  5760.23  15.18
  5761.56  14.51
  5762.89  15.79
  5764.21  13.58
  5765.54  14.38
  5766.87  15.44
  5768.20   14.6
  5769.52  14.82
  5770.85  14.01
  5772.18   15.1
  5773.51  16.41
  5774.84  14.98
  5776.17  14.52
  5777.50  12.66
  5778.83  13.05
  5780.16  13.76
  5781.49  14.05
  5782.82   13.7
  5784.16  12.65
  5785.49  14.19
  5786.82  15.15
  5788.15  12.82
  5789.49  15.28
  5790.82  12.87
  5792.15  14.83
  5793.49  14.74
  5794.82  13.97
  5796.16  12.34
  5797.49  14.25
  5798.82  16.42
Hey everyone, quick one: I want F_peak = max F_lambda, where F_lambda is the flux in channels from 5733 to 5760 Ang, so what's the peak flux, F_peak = 15.95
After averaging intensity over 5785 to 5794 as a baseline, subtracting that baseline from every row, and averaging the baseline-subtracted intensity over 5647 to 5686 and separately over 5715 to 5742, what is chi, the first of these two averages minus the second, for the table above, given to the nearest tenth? -0.9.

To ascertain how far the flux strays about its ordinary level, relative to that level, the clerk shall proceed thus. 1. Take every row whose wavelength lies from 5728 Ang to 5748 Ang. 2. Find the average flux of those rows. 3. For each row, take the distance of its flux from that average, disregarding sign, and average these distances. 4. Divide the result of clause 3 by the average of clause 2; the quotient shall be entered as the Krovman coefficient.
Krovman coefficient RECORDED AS 0.0575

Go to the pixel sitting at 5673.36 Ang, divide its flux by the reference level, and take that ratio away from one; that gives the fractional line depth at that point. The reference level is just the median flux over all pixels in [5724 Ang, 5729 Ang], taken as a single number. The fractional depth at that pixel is -0.17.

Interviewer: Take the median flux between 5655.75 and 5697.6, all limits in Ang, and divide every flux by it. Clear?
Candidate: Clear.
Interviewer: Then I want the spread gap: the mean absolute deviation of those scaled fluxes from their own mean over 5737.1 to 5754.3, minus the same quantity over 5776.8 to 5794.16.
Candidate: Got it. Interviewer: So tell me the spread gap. -0.011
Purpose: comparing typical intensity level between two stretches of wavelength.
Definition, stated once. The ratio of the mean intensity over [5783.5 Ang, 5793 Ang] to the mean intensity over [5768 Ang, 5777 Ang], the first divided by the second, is 0.94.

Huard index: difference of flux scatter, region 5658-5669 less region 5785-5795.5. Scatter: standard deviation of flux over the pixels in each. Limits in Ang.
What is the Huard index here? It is -0.04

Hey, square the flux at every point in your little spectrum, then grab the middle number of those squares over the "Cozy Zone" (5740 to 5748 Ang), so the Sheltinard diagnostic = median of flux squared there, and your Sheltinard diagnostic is 216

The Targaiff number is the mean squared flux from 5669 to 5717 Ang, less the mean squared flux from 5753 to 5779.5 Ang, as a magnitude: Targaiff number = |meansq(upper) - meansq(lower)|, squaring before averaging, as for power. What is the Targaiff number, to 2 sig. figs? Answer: 20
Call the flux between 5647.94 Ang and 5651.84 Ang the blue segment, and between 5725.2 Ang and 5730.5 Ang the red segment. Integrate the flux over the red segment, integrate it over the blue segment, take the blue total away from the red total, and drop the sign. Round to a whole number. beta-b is 23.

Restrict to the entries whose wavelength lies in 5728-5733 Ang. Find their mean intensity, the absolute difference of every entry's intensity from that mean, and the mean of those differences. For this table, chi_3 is 0.82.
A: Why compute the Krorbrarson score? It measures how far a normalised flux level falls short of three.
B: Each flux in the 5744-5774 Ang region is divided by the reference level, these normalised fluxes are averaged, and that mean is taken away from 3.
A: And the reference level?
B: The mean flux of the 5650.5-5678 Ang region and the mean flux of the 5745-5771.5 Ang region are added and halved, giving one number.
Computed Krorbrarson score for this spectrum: 1.96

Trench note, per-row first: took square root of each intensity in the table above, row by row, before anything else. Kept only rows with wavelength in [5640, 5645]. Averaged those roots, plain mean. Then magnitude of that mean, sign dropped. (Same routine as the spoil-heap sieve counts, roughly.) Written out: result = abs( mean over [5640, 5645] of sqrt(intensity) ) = 3.70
